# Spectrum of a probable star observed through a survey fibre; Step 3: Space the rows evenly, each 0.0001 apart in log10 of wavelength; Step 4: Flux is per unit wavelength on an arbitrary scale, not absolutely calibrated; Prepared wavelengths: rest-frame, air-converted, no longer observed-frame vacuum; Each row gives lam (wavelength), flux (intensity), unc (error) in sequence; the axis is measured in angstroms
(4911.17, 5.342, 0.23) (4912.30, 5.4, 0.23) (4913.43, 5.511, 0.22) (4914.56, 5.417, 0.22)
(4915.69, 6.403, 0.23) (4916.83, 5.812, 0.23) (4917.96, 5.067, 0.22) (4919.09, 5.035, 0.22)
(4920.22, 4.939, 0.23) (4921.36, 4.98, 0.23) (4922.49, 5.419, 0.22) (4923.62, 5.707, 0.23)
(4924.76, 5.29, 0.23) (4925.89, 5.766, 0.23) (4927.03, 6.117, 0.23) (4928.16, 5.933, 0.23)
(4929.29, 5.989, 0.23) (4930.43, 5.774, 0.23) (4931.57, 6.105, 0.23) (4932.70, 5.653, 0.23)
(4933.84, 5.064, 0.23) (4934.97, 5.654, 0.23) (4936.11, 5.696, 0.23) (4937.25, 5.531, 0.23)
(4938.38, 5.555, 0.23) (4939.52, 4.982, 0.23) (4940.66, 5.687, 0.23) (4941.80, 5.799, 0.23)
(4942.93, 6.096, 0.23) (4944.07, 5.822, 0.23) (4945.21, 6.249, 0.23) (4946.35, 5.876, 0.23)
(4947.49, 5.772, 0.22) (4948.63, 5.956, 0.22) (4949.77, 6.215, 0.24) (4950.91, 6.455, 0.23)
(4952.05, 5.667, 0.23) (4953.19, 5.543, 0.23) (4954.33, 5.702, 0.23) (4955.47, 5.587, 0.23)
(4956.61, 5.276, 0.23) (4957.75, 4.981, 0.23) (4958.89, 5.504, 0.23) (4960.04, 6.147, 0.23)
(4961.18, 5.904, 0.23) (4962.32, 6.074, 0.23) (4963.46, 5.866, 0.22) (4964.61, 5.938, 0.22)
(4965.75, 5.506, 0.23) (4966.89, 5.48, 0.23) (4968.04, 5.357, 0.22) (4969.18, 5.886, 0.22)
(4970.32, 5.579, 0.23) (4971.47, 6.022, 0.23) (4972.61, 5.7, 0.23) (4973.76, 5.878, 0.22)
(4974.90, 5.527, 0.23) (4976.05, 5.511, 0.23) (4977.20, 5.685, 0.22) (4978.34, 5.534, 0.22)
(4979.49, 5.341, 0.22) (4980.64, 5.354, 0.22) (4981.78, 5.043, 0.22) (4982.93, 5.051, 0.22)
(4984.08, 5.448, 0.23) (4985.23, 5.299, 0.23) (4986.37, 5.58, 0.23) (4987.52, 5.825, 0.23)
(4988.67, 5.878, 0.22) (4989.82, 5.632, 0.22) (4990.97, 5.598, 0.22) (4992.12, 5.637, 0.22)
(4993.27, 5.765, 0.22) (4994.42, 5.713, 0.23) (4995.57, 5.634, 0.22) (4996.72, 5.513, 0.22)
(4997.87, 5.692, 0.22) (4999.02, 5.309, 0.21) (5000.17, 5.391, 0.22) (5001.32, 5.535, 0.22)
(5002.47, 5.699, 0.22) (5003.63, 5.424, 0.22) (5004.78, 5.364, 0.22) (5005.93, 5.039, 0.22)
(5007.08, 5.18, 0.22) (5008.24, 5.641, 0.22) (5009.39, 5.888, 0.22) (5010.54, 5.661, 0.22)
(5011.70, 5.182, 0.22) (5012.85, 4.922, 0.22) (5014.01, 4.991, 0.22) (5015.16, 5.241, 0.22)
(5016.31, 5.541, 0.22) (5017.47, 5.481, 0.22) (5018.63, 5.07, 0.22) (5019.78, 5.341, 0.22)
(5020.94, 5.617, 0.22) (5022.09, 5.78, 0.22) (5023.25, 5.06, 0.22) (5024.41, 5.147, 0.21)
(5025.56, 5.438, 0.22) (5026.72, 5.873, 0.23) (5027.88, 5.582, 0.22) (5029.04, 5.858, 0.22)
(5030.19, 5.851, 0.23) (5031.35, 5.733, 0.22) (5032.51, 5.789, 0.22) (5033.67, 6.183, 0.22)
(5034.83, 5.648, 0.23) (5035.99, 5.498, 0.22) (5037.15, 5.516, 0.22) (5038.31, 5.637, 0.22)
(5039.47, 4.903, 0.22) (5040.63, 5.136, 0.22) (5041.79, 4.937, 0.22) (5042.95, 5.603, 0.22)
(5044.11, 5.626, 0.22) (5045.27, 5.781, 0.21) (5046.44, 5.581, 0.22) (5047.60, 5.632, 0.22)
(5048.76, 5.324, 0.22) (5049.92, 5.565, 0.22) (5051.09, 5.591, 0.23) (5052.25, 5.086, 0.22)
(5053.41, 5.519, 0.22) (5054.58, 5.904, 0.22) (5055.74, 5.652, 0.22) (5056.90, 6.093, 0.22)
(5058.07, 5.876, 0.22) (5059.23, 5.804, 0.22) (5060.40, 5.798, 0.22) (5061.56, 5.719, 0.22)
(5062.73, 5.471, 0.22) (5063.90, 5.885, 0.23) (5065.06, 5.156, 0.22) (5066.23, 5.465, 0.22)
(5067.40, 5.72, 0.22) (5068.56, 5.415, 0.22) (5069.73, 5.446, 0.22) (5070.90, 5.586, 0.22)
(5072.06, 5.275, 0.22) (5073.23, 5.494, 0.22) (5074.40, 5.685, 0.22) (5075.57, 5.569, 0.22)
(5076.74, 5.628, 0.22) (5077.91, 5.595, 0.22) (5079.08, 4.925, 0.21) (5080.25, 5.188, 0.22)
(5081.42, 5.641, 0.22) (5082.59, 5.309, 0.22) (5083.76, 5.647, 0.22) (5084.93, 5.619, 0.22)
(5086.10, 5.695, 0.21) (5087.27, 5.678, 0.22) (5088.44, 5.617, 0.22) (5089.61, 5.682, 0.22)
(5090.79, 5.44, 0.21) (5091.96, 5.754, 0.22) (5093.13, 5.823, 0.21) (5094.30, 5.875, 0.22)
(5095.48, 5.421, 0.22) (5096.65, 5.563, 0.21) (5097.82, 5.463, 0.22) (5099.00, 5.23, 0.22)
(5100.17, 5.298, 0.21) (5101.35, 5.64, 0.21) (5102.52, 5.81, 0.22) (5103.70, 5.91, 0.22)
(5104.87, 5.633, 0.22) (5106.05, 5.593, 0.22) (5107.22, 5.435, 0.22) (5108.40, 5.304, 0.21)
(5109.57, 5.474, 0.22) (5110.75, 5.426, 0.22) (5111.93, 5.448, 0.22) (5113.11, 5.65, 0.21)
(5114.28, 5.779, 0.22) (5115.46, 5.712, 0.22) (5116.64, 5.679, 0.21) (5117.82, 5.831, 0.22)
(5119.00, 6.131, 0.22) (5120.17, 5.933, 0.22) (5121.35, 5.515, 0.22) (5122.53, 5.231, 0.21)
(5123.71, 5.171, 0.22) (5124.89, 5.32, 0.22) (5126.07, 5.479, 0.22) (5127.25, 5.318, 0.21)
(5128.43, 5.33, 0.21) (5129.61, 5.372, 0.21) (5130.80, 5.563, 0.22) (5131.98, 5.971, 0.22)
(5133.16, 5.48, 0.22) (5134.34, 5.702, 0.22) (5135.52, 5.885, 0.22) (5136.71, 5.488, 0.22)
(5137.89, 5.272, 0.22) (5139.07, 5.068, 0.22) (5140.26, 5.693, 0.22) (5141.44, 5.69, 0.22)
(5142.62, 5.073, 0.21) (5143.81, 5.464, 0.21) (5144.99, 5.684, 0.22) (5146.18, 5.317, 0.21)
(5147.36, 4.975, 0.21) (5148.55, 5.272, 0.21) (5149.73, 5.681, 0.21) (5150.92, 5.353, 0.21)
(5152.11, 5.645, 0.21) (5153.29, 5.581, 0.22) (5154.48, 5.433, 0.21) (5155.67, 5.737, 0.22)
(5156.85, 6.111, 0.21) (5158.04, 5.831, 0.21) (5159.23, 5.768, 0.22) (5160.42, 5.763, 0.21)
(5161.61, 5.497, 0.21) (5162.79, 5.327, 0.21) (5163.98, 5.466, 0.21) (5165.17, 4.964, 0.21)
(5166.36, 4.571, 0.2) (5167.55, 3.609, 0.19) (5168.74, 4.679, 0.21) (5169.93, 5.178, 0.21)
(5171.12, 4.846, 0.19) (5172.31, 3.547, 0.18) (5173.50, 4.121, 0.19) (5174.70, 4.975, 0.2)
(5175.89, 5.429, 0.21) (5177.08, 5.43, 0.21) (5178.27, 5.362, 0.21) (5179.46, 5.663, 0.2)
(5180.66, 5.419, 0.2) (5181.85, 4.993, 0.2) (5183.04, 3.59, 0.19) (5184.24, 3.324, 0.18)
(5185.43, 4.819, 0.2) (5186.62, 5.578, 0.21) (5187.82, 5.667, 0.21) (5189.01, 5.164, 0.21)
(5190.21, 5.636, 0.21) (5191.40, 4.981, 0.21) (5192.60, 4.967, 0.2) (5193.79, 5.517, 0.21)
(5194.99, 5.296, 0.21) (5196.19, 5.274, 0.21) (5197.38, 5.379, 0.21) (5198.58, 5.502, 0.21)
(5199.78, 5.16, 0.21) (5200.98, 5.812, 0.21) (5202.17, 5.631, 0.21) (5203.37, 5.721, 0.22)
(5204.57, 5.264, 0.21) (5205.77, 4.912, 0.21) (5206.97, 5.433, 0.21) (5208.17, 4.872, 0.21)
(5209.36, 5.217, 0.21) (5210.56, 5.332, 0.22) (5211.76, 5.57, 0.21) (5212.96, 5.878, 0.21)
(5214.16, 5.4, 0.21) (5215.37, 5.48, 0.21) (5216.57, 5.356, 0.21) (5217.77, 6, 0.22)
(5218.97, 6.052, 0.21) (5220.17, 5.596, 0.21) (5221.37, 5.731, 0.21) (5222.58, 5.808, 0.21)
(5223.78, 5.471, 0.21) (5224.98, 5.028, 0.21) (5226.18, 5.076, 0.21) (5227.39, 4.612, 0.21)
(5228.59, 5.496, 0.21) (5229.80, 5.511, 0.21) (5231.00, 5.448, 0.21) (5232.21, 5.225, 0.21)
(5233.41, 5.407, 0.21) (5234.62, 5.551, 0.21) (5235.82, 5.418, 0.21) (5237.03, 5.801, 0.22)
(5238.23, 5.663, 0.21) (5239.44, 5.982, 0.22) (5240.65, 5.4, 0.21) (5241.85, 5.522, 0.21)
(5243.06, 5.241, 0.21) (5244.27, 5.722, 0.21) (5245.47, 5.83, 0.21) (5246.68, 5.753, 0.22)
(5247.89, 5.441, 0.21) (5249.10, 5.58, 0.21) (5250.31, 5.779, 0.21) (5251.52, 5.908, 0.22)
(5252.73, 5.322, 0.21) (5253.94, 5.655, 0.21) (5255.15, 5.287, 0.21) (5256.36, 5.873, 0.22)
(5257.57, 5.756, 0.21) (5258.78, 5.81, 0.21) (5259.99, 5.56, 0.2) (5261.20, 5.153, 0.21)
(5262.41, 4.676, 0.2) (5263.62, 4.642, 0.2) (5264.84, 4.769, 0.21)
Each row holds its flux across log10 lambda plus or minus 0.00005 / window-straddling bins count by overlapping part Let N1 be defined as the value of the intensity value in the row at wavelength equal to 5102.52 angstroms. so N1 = 5.81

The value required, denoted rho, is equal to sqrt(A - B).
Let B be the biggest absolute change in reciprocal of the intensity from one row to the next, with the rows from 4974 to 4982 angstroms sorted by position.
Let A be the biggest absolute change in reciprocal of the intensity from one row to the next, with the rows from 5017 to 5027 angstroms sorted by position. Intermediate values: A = 0.025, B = 0.012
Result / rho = 0.114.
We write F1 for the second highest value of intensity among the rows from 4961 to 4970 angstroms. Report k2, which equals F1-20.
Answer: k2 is -14.1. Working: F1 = 5.938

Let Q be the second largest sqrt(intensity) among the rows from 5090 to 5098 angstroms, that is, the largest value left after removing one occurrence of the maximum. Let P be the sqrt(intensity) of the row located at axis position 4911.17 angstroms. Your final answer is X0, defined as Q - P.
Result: 0.10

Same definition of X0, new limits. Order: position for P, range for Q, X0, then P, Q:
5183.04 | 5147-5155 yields 0.48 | 1.89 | 2.38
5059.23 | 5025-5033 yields 0.01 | 2.41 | 2.42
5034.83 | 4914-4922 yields 0.03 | 2.38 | 2.41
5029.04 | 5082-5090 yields -0.04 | 2.42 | 2.38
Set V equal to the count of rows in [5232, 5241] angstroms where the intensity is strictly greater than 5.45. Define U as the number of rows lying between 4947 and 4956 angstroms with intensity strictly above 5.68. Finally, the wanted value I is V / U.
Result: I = 0.8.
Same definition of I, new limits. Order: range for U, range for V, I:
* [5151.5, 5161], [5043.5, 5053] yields 1.2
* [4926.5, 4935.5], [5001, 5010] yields 0.8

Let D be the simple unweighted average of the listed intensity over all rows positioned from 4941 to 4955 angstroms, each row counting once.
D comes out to 5.93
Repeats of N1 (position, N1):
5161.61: 5.497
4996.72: 5.513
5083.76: 5.647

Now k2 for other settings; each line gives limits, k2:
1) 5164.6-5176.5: -14.8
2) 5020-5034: -14.1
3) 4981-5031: -14.1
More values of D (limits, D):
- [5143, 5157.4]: 5.52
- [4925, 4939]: 5.74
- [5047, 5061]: 5.65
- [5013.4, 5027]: 5.38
